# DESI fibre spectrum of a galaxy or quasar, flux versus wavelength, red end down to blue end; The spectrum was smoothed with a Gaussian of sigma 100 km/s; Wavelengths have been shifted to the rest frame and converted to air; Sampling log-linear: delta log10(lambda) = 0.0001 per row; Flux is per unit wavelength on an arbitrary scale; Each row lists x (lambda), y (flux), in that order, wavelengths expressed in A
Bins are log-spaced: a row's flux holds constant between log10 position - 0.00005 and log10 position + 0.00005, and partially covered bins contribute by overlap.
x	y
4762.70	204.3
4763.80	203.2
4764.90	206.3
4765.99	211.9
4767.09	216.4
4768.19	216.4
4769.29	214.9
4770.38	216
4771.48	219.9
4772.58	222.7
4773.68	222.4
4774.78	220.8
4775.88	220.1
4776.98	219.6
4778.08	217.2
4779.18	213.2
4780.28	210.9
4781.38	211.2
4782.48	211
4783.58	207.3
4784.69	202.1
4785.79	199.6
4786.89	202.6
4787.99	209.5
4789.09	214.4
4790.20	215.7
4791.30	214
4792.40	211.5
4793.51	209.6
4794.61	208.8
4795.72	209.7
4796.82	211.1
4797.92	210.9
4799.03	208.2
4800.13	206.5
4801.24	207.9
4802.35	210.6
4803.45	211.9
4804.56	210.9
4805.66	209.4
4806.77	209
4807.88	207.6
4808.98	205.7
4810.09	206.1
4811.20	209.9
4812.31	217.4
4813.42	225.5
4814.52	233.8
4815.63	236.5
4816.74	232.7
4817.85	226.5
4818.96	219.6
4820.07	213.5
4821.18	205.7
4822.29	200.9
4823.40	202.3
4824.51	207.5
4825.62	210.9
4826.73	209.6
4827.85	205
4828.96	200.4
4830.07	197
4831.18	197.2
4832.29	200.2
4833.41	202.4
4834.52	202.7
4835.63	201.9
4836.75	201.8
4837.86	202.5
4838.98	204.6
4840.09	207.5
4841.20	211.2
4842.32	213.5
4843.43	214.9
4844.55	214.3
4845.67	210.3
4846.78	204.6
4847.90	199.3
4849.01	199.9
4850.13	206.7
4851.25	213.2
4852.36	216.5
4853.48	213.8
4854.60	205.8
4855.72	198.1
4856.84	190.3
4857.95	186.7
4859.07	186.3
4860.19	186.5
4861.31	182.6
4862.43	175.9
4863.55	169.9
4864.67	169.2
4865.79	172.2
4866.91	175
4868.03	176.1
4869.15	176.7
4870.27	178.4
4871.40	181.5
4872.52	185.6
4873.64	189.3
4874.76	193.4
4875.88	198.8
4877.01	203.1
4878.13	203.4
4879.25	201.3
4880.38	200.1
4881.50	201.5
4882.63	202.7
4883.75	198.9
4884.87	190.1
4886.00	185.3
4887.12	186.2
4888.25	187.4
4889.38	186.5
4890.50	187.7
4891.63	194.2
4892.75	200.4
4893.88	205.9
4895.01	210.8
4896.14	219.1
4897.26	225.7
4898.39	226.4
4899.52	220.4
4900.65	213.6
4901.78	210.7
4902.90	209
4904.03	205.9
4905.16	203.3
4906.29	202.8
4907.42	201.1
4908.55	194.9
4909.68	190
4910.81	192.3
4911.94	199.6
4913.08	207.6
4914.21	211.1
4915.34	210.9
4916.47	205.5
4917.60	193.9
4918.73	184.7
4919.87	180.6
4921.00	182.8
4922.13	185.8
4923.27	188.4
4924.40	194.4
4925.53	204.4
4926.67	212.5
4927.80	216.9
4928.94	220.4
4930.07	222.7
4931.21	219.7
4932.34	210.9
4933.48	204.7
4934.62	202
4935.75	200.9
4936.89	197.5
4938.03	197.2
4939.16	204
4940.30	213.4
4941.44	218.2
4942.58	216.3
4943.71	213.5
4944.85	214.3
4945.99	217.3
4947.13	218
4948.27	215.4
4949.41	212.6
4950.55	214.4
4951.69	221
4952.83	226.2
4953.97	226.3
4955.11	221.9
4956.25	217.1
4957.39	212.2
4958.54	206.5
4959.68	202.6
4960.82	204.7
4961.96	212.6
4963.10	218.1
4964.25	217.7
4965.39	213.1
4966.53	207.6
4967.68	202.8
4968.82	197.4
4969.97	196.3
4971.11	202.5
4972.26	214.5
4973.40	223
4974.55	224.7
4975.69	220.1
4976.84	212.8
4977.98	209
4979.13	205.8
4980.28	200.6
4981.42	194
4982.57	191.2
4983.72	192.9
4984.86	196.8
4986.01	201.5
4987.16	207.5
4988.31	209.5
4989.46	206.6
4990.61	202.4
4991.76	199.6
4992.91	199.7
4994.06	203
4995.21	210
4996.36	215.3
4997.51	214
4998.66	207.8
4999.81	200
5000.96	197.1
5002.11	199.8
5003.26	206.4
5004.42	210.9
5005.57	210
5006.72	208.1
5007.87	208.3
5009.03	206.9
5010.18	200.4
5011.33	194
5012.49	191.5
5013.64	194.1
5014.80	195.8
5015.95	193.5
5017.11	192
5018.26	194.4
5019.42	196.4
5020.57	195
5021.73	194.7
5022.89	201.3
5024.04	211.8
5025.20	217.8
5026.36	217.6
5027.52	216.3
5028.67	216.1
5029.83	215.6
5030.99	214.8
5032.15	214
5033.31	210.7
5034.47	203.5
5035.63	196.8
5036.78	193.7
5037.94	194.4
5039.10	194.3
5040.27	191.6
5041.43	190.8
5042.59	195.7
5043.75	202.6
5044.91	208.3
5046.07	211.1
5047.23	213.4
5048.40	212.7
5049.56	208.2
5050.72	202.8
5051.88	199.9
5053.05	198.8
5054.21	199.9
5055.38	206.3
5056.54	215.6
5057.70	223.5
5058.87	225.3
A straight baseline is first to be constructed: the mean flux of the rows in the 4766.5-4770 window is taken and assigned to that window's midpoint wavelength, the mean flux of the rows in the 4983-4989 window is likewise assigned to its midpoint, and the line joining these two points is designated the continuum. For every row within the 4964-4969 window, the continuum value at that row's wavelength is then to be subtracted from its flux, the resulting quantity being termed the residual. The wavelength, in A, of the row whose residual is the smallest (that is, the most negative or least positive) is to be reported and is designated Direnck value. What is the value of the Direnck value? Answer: 4968.82 A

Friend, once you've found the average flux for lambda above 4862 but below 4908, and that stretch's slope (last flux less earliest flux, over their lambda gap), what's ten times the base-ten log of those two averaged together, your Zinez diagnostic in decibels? 19.92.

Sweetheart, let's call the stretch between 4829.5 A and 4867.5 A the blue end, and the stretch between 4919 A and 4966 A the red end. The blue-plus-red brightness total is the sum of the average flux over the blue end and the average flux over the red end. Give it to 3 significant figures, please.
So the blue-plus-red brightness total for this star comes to 408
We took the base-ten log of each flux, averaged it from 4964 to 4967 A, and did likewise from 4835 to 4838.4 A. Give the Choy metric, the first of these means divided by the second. 1.01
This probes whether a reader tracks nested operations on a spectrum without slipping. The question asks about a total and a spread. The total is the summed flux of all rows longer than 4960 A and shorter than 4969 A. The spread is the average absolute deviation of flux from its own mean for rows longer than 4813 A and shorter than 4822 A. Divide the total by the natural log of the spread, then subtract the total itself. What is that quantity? -890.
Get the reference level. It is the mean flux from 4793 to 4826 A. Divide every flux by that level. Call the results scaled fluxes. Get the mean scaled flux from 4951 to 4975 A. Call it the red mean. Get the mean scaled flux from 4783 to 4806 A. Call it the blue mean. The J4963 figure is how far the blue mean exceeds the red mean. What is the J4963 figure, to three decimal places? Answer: -0.017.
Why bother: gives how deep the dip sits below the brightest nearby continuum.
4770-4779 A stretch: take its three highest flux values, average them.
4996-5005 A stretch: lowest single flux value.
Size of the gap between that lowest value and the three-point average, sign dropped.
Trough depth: 25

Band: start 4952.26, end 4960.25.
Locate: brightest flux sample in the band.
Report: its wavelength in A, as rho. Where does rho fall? 4953.97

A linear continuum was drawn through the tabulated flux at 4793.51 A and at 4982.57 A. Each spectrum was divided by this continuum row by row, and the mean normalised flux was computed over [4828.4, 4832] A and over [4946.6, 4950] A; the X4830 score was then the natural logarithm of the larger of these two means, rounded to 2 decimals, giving 0.10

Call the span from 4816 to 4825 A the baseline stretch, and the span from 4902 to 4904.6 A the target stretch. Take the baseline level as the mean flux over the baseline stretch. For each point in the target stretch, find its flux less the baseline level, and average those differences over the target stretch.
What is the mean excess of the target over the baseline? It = -6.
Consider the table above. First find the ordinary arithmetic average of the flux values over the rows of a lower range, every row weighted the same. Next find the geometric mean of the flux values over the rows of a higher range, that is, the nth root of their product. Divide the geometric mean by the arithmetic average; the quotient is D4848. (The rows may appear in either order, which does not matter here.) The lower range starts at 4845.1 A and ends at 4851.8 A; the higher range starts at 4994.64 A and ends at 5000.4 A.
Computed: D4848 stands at 1.02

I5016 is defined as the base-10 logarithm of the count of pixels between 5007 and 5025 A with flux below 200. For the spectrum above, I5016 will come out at 1.00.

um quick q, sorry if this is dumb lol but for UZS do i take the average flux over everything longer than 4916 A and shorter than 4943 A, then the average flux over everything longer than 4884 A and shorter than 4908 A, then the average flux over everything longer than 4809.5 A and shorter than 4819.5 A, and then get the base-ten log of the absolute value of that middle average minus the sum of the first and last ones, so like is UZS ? 2.35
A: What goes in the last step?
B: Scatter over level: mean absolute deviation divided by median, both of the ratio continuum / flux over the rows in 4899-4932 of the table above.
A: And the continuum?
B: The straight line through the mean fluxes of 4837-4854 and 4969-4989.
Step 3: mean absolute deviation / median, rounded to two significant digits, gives 0.051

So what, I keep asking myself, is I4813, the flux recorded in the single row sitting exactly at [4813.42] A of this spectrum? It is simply 225.5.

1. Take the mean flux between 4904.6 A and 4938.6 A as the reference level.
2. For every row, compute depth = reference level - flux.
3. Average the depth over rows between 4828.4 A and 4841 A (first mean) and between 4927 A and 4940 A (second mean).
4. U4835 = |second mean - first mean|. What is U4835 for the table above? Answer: 7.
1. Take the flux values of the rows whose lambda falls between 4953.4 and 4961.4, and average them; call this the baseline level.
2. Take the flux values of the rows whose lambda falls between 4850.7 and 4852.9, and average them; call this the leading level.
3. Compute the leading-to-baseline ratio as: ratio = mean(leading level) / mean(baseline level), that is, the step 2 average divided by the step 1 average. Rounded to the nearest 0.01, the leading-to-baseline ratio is 1.01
